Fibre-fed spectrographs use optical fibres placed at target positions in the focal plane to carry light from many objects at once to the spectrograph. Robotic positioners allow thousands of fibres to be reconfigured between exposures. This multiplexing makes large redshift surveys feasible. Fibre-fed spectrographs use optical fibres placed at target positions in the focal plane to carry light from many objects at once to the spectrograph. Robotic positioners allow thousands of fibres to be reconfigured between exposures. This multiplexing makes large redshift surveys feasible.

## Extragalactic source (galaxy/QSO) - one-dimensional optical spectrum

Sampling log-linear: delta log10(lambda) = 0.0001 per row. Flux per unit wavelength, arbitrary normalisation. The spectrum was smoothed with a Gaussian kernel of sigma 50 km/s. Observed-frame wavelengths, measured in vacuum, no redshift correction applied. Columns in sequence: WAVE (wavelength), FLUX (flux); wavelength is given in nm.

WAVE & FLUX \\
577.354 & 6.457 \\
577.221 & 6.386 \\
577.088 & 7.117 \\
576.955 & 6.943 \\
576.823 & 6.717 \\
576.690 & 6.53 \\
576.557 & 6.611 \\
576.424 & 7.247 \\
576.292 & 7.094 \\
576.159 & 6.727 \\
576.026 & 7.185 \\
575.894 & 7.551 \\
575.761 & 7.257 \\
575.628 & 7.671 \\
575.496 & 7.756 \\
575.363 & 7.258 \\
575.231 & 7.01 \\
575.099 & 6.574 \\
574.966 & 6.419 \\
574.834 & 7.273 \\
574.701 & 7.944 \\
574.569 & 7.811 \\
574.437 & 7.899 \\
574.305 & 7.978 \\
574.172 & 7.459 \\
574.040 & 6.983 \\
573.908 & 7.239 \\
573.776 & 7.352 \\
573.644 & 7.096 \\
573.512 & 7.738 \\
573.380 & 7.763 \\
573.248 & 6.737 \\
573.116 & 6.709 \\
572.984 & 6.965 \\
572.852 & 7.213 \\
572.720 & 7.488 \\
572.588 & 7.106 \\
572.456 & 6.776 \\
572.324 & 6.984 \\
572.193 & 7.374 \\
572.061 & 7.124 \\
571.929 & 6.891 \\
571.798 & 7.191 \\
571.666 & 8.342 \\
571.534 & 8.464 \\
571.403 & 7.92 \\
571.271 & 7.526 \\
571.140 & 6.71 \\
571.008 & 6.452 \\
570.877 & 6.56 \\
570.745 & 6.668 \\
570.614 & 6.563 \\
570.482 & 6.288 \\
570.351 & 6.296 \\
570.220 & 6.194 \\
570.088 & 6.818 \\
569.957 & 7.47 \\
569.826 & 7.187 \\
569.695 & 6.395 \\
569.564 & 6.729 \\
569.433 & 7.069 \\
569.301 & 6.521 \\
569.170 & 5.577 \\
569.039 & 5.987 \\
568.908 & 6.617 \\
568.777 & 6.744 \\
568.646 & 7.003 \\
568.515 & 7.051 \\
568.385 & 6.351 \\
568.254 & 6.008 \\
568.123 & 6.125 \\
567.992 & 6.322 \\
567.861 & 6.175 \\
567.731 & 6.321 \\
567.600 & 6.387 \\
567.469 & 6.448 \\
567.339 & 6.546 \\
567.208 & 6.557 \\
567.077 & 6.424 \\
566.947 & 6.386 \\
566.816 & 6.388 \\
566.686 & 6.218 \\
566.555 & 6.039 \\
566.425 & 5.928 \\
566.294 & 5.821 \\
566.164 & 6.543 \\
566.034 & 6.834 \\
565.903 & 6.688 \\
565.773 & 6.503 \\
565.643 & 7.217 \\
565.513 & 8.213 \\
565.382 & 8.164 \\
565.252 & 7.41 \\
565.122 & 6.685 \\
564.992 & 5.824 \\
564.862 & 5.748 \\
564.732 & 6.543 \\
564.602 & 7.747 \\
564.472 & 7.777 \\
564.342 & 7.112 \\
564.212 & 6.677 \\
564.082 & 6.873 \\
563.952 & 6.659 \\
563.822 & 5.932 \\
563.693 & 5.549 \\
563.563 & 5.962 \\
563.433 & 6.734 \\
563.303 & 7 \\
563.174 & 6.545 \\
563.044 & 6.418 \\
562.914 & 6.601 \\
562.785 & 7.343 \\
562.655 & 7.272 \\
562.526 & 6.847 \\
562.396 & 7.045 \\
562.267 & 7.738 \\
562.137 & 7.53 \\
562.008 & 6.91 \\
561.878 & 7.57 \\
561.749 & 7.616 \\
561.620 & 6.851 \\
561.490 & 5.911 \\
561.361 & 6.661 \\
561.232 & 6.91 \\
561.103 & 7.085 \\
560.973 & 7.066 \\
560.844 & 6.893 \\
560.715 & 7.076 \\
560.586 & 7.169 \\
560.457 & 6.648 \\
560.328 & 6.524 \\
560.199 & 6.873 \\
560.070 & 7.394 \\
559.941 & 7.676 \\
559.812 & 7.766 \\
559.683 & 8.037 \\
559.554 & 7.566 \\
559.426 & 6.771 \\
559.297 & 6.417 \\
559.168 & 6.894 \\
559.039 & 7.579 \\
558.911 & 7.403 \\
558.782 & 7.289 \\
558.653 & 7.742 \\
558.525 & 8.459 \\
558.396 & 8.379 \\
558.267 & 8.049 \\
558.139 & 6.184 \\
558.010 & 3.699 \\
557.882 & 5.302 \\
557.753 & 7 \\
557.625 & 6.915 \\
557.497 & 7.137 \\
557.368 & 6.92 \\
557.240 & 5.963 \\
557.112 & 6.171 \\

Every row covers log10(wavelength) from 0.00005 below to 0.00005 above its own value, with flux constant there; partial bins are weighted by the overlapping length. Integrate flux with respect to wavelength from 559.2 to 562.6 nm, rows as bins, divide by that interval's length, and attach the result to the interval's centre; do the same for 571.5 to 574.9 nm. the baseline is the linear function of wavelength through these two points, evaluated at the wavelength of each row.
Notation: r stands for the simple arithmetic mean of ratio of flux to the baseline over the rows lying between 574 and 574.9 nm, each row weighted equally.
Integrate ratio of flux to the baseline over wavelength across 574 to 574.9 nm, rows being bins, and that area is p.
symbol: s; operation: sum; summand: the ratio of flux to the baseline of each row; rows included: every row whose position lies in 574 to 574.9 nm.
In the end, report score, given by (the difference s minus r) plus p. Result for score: 7.1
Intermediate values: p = 0.93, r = 1.03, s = 7.2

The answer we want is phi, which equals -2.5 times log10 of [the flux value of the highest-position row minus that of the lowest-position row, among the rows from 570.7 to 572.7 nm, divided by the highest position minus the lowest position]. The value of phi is 1.6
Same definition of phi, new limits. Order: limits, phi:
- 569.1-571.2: 0.6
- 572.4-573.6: 0.1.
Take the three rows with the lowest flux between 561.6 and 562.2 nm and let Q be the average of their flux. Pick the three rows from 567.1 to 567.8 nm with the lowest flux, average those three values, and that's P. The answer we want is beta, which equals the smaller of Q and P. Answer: 6.4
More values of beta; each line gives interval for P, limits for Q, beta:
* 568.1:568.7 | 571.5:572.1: 6.2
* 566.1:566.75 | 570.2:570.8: 5.9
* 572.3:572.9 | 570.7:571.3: 6.6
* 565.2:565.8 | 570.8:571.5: 6.6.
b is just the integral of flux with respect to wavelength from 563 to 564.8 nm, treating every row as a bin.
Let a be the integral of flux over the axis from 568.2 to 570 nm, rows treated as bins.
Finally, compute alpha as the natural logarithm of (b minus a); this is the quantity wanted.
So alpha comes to -2.1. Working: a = 11.9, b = 12.0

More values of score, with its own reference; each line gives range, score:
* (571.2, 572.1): 7.2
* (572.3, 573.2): 6.6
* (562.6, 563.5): 6.6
